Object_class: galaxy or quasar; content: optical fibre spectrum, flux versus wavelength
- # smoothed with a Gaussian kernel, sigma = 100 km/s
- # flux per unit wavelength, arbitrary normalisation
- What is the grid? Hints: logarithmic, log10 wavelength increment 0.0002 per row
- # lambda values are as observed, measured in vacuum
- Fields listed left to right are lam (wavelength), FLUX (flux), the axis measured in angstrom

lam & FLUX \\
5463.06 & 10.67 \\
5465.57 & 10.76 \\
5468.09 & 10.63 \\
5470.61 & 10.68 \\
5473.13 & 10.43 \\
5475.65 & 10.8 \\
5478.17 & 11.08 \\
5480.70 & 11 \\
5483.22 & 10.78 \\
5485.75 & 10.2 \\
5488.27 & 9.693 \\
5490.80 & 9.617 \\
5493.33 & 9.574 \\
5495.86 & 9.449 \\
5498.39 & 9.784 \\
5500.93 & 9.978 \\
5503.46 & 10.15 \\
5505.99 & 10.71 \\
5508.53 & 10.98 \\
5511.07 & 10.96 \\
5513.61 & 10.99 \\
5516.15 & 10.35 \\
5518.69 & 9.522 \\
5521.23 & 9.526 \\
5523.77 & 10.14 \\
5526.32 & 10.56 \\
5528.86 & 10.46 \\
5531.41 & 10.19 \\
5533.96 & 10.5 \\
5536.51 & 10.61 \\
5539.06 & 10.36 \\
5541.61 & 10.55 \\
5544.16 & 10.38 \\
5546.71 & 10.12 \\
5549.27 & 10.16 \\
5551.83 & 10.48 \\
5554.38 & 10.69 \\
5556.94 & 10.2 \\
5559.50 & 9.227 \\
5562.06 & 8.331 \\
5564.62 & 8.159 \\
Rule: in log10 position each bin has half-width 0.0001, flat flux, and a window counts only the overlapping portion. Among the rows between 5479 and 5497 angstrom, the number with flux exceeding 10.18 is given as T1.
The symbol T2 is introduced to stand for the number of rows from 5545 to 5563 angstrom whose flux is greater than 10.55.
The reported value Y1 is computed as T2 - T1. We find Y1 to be -2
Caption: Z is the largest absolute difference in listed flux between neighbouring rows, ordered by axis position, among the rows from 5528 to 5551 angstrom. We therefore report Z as 0.3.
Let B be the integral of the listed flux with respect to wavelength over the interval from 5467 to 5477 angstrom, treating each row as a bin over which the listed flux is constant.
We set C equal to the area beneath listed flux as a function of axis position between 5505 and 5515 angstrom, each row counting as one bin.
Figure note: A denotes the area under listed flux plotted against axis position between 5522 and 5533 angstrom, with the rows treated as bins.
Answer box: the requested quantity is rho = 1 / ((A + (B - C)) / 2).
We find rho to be 0.0181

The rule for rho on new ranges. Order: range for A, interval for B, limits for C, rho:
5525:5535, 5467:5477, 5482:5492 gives 0.0182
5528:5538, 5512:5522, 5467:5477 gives 0.0201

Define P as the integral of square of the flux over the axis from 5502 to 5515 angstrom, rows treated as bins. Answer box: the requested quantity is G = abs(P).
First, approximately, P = 1502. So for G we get 1502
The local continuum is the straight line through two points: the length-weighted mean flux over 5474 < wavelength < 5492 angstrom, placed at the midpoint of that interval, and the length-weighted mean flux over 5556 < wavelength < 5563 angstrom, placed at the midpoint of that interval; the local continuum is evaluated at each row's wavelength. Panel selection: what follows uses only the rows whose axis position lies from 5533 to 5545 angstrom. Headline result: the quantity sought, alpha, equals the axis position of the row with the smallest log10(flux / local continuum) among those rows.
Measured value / 5539.06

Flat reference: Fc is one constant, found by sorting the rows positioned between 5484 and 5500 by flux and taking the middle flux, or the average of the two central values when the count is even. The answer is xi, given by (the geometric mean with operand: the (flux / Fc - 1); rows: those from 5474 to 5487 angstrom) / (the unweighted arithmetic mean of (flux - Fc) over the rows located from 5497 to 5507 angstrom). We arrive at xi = 0.22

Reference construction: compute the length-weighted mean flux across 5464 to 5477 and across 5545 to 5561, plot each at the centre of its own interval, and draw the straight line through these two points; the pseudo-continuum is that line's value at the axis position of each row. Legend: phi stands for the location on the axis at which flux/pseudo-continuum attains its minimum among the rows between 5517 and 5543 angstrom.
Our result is 5518.69 angstrom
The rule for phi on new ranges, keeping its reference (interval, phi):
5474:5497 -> 5495.86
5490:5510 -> 5495.86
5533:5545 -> 5539.06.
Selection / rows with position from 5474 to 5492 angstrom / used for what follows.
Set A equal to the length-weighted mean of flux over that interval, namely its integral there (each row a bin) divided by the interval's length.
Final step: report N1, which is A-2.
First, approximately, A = 10.5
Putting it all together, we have 8.46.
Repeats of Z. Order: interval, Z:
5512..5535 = 0.8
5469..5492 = 0.6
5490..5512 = 0.6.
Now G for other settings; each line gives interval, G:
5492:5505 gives 1251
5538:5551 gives 1384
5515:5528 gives 1311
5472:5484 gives 1407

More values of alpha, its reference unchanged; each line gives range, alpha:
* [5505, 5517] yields 5516.15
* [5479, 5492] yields 5490.80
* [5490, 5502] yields 5495.86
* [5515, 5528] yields 5518.69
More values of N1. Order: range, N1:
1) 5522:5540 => 8.38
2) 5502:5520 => 8.52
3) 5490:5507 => 7.89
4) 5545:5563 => 7.93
